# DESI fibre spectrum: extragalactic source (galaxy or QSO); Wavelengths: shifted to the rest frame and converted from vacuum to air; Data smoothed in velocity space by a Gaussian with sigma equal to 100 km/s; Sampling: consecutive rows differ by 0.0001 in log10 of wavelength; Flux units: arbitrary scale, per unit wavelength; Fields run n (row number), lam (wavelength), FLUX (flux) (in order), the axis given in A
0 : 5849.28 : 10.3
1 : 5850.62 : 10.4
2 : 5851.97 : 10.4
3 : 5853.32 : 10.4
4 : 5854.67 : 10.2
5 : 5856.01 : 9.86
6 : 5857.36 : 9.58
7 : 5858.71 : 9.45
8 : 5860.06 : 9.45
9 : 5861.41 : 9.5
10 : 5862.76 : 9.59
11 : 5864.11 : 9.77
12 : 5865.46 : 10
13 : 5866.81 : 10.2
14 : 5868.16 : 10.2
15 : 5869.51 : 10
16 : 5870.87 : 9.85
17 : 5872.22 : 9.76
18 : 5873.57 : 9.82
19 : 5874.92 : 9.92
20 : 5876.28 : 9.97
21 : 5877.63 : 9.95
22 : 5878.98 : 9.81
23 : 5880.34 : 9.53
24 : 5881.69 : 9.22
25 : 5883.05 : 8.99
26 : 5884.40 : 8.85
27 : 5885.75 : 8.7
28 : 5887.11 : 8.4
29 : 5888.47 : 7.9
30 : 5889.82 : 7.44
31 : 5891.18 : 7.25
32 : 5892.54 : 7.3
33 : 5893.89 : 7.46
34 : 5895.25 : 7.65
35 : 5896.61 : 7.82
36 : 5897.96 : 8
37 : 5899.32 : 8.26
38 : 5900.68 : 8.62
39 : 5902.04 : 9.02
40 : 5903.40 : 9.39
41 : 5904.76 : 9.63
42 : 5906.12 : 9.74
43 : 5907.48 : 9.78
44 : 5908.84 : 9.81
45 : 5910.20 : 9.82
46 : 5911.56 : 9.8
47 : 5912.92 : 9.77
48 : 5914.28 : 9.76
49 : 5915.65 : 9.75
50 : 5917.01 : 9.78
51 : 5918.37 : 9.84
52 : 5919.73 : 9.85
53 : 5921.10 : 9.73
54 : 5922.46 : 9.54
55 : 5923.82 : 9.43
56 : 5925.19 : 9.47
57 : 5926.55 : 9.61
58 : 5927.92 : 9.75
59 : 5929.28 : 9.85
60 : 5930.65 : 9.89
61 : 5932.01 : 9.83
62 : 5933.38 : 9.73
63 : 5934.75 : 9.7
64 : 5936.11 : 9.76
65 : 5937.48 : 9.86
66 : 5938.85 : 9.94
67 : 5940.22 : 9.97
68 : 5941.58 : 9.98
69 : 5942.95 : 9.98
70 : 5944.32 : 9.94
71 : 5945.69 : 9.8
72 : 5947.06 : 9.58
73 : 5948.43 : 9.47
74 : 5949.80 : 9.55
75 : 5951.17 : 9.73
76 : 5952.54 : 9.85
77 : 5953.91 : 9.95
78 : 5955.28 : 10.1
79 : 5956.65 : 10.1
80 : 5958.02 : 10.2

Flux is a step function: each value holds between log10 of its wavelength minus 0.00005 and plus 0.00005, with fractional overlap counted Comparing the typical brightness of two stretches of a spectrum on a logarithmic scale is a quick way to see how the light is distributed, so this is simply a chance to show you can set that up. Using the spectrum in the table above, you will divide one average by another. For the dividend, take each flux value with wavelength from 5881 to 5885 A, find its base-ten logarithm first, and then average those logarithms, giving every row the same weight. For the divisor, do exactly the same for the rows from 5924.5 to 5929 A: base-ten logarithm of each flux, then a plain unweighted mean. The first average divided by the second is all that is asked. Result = 0.972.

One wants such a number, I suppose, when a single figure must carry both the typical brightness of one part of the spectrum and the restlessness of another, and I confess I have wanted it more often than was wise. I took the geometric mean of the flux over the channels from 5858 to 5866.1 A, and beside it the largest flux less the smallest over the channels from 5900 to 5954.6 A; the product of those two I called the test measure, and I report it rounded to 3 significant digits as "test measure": 13.1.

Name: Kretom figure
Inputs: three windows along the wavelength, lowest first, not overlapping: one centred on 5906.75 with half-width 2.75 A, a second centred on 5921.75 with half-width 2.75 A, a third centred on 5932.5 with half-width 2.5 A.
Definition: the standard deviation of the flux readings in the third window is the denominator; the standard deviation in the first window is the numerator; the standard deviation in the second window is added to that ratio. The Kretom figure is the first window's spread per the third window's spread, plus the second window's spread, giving 1.1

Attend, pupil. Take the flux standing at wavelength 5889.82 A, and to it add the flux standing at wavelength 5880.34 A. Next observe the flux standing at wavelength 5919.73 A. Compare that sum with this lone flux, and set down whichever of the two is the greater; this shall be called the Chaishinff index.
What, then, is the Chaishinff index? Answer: 17.0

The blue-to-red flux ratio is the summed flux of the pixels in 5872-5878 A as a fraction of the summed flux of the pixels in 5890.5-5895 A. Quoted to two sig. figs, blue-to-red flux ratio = 2.2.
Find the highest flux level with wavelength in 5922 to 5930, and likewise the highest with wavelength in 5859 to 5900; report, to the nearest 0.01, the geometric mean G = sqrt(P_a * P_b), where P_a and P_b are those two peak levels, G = 10.02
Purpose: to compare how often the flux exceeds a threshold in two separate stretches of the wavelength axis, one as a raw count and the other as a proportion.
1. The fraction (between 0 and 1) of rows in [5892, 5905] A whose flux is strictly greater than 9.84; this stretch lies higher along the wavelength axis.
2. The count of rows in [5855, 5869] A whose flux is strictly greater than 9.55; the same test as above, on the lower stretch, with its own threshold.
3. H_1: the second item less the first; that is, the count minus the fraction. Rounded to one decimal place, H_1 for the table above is 7.0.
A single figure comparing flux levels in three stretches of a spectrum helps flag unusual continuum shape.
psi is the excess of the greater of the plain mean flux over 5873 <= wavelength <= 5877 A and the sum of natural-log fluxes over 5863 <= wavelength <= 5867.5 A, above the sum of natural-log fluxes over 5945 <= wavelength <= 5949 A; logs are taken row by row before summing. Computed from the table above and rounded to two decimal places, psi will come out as 3.11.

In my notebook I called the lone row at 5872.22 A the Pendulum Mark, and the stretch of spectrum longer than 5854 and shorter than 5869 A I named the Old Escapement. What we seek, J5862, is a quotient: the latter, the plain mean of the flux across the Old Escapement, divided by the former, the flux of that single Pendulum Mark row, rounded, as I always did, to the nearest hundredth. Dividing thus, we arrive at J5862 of 1.00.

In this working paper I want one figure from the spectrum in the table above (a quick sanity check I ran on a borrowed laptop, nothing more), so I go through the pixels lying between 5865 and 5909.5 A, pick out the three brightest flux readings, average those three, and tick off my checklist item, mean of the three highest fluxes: 10.1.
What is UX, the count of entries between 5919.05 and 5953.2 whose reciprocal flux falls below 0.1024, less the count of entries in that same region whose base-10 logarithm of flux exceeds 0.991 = 0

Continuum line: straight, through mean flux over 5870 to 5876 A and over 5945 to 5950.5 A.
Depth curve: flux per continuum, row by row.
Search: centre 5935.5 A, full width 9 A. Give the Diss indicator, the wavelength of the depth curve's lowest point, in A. 5934.75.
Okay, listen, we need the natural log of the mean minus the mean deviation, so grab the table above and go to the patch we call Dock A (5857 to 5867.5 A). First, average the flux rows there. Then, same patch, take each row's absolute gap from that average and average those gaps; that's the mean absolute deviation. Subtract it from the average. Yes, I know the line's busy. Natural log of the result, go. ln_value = 2.25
